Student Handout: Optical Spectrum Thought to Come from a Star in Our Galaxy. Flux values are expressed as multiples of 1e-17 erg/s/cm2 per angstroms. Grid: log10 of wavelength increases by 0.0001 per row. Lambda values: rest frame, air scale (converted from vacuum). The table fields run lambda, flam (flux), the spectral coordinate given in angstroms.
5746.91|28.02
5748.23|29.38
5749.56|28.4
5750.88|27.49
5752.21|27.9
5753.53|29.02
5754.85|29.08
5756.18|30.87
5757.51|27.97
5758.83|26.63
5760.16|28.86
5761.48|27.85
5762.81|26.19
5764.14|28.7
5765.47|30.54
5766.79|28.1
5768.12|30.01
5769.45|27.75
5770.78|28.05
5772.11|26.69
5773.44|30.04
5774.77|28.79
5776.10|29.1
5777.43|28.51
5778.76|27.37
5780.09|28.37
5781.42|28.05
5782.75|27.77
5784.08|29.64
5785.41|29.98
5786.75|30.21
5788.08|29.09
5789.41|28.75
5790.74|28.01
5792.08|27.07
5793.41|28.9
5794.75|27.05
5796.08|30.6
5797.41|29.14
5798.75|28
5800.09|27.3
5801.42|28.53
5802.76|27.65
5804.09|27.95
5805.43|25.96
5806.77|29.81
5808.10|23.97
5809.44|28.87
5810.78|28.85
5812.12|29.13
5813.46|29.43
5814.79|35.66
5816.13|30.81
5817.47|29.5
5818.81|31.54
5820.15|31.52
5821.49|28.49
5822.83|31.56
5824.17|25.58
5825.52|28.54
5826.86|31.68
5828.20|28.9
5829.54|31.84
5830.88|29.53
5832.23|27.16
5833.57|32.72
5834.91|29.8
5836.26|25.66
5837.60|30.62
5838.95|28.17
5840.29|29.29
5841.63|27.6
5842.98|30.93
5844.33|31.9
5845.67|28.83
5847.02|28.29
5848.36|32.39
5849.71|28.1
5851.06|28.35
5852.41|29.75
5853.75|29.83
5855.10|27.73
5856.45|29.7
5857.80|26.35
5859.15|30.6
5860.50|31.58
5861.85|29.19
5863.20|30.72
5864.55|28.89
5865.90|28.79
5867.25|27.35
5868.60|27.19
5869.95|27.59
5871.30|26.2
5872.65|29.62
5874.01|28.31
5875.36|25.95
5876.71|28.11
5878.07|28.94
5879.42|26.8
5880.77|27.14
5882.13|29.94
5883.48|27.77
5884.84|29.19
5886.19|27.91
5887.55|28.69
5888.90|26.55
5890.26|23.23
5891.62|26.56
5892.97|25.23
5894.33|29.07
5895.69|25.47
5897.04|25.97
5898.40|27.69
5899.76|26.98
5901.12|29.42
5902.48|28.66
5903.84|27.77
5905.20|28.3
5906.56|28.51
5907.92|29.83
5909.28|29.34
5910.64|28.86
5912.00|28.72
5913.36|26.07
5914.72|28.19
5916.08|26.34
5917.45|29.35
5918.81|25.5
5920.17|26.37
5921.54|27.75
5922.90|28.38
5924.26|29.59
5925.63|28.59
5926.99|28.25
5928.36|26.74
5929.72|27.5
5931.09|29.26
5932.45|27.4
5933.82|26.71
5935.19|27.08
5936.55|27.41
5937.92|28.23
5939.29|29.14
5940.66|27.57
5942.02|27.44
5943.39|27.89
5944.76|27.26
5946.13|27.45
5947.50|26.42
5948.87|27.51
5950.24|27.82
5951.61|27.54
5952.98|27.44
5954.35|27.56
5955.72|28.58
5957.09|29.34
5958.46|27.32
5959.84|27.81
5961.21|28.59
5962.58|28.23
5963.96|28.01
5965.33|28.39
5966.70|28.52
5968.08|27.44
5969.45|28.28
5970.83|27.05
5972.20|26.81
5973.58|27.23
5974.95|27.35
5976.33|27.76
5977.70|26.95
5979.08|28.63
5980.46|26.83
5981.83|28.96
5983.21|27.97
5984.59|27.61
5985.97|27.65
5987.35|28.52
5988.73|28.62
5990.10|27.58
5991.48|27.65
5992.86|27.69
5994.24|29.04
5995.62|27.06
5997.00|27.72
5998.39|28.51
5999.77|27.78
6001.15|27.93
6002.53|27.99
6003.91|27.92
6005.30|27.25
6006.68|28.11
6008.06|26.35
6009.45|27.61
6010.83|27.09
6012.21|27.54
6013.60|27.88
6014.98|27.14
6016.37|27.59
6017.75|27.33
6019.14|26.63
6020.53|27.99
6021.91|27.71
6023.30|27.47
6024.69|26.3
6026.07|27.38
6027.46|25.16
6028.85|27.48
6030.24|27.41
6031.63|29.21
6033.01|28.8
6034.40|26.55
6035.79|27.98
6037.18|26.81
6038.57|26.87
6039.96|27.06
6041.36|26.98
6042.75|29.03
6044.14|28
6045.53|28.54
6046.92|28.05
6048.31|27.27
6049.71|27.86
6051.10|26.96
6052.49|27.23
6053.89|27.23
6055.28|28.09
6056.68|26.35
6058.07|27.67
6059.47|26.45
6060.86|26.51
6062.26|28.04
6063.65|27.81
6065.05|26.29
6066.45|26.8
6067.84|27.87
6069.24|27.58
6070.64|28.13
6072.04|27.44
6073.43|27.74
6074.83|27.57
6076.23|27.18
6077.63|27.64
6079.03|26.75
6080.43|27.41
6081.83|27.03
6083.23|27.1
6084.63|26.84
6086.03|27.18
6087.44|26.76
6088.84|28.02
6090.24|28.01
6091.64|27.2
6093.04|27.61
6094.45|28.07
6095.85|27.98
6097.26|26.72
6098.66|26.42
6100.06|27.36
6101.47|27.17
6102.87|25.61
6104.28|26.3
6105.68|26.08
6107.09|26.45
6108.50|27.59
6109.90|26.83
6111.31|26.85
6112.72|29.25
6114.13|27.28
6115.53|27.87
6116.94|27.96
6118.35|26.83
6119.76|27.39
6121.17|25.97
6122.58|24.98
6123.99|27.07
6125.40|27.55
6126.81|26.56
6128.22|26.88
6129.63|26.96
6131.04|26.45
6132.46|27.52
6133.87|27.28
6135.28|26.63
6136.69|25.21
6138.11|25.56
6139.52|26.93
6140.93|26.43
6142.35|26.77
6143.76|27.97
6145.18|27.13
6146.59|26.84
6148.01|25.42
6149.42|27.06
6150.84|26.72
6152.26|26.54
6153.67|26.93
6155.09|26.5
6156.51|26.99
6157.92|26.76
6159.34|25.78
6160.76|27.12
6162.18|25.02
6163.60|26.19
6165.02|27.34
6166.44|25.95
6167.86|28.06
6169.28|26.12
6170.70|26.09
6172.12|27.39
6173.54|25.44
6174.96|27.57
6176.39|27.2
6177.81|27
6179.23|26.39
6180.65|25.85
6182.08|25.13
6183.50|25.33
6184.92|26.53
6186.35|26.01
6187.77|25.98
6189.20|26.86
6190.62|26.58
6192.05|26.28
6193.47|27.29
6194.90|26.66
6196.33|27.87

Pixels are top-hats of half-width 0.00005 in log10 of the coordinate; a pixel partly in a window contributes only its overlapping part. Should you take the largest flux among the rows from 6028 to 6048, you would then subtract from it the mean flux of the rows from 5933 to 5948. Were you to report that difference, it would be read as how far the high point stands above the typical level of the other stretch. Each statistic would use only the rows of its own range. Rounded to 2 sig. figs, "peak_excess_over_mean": 1.7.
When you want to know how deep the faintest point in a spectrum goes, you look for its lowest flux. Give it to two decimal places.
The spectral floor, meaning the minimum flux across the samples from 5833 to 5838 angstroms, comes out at 25.66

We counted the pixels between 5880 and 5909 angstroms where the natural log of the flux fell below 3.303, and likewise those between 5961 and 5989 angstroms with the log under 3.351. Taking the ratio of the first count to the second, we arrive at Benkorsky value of 0.47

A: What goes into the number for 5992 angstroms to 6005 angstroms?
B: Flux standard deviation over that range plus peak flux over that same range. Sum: 29.6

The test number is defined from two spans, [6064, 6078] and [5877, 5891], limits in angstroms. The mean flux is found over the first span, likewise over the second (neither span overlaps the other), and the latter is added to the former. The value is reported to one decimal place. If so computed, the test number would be 55.0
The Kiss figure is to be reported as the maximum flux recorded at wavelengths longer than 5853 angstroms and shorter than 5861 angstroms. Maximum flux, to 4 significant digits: 31.58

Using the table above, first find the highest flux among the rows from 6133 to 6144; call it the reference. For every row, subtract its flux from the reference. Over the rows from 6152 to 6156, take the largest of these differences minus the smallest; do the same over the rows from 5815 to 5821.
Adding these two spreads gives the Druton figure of 2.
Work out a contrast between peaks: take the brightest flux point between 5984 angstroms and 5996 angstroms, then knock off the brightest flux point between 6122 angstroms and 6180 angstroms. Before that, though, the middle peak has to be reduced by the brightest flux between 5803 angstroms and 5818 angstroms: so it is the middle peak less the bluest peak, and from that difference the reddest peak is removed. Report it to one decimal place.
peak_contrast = -34.7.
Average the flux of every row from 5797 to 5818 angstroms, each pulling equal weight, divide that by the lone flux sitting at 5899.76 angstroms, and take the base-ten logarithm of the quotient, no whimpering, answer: 0.028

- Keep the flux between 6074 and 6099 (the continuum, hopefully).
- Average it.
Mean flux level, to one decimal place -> 27.3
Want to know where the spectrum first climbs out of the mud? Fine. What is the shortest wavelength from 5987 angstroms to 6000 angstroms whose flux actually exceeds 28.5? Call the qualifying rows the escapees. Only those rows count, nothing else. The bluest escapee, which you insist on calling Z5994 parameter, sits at 5987.35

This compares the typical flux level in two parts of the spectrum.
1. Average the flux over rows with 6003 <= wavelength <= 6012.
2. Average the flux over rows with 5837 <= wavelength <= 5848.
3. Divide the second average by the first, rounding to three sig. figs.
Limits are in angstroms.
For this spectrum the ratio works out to 1.08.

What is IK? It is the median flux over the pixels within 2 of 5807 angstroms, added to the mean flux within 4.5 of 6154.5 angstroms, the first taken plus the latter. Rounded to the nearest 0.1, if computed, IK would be 52.7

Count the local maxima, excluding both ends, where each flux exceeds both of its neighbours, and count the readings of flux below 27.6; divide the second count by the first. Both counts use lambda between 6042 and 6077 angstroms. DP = 1.6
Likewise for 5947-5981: 1.9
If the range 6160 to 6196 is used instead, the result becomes 3.4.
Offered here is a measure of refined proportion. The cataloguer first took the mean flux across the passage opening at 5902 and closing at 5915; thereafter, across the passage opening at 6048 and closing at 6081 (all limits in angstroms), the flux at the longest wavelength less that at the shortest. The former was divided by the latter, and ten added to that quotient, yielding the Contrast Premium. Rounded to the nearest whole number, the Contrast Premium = 213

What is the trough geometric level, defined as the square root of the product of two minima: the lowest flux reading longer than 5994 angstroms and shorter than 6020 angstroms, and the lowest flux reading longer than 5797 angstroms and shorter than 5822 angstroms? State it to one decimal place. 25.1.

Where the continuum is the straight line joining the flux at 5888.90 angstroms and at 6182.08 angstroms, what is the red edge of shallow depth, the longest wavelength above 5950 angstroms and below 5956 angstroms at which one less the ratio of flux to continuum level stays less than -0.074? 5955.72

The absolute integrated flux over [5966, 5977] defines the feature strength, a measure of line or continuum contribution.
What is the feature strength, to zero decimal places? 303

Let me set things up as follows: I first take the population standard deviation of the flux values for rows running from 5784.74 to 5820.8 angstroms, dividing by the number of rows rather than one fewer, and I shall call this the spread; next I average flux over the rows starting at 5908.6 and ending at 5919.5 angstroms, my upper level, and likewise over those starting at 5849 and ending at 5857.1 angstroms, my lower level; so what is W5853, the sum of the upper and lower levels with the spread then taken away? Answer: 54.6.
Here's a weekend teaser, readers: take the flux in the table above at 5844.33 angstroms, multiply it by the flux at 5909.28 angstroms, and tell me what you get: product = 936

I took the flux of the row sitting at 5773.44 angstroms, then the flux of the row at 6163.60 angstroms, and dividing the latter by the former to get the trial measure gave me 0.87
